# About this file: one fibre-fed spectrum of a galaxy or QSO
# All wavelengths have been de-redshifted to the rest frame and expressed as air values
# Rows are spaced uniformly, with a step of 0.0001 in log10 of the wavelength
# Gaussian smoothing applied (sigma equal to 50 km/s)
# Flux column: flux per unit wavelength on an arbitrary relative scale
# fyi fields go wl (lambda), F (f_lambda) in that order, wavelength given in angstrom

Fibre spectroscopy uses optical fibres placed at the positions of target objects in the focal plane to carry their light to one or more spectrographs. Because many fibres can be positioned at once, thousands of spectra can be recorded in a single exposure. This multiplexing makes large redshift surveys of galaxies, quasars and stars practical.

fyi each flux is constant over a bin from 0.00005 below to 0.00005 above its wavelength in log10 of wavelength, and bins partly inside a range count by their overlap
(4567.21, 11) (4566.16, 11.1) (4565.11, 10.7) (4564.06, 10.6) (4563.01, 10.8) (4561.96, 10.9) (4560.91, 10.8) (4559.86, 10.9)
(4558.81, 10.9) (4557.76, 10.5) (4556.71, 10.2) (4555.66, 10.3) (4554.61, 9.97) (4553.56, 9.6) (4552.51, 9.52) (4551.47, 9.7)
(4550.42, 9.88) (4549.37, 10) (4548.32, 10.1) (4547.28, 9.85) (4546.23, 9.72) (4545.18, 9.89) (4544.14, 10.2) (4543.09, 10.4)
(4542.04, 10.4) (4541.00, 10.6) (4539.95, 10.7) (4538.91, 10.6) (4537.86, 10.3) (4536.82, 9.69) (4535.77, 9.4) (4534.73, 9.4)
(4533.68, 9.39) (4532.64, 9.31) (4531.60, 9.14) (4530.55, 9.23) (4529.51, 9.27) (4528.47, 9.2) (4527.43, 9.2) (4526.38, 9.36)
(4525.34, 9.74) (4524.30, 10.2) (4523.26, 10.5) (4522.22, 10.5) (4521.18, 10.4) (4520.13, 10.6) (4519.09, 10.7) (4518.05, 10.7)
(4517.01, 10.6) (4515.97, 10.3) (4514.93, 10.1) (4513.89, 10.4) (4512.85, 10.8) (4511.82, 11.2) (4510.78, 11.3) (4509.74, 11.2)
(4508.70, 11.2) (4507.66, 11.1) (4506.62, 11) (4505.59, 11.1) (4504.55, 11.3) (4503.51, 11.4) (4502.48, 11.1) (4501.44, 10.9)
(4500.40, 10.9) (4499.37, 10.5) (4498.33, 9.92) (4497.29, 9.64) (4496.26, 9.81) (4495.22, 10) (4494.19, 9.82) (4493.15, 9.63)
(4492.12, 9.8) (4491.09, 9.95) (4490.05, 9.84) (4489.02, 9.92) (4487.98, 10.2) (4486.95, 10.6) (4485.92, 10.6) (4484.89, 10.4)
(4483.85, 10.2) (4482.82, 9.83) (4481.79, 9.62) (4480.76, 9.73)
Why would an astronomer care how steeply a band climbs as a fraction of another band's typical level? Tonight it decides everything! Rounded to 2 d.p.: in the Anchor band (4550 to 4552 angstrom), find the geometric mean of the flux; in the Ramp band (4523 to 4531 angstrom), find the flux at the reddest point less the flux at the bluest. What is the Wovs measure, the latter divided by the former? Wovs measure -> -0.13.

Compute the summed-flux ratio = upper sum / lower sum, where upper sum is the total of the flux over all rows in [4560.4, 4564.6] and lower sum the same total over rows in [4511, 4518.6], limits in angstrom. 0.58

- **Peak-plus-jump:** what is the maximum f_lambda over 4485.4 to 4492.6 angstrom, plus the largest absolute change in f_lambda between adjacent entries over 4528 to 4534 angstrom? 10.8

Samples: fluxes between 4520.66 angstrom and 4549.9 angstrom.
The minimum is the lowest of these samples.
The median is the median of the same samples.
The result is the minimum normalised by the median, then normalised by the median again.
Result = 0.0938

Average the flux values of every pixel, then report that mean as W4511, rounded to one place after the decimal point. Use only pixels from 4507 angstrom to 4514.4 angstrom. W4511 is 11.0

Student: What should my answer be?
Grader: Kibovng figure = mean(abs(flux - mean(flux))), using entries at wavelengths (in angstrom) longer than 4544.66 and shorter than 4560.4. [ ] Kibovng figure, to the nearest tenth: 0.3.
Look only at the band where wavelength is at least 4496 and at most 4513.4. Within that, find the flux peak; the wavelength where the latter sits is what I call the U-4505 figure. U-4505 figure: 4503.51 angstrom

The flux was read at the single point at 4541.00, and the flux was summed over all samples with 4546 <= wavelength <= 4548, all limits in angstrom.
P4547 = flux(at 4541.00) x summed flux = 207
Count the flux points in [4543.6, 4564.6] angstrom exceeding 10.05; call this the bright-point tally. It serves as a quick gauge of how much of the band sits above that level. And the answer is 11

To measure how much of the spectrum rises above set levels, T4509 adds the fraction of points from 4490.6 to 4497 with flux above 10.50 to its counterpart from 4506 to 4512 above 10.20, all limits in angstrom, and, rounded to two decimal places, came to 1.00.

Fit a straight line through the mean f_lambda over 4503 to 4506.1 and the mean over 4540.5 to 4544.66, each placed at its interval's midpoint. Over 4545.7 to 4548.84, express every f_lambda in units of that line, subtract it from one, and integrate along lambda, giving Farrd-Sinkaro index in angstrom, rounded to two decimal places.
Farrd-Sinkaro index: 0.12 angstrom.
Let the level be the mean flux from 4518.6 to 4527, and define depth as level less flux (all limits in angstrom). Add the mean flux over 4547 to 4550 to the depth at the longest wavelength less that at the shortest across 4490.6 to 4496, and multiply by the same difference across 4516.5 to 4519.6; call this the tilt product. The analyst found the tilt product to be -1.0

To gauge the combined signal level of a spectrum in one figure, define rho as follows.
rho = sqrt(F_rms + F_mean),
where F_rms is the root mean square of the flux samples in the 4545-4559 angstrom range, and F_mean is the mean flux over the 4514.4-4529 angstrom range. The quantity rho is 4.49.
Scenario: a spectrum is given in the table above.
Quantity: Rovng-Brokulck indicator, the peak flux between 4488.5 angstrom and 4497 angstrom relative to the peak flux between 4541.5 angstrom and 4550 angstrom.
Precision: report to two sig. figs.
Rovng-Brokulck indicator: 0.96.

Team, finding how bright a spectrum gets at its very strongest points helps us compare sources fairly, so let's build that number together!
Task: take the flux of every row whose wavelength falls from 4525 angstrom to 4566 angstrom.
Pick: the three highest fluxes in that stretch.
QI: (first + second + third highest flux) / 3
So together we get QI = 10.9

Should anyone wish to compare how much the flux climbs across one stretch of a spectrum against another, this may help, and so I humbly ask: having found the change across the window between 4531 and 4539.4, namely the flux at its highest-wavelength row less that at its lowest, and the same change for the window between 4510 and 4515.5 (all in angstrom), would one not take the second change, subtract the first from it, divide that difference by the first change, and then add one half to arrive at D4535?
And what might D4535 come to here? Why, -1.3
